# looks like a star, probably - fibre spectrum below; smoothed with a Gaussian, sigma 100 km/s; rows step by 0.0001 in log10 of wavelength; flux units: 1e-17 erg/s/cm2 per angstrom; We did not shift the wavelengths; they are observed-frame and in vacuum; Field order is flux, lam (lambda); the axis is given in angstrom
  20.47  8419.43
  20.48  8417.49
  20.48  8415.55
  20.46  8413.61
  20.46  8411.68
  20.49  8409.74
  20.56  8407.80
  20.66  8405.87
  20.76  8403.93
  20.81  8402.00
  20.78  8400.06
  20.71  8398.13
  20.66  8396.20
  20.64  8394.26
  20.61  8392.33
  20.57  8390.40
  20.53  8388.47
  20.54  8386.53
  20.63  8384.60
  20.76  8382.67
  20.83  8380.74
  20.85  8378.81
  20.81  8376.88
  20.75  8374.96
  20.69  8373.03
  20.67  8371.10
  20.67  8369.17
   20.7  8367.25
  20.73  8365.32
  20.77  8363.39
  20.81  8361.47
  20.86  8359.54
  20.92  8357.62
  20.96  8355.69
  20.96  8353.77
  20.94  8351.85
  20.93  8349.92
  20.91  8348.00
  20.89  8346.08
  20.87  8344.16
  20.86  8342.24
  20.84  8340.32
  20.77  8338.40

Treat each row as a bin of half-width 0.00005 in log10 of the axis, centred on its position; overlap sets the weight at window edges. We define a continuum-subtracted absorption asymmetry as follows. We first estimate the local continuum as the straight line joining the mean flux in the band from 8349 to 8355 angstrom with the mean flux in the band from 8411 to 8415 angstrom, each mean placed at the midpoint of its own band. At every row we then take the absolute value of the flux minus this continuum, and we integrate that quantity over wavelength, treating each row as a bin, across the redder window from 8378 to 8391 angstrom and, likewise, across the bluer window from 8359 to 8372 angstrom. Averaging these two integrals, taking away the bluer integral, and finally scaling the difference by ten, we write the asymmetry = 0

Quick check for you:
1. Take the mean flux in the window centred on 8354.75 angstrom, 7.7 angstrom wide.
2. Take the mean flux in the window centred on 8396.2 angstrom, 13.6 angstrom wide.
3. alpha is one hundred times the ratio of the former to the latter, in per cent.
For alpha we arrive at 101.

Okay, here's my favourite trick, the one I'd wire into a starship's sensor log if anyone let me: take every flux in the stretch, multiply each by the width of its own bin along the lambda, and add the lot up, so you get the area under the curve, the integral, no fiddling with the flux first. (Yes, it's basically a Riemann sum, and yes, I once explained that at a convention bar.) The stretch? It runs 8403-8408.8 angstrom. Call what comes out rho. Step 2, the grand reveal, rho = 120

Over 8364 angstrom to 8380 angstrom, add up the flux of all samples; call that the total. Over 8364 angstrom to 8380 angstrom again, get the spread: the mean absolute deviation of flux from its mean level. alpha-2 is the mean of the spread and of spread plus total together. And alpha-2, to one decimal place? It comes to 83.0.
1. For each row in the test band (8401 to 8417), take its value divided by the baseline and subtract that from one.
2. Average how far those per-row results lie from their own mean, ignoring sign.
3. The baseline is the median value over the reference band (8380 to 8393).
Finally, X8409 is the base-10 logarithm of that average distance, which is -2.2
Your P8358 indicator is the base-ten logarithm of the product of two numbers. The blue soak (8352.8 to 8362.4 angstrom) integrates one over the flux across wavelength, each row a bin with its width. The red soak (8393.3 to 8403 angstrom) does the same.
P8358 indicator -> -0.668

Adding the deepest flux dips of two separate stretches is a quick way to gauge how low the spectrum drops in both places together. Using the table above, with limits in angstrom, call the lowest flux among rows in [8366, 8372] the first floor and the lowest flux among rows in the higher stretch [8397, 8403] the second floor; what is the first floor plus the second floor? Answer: 41.4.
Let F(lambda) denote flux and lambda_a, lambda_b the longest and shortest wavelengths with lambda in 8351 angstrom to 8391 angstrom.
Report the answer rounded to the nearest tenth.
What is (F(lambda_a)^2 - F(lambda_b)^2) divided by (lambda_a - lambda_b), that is -0.4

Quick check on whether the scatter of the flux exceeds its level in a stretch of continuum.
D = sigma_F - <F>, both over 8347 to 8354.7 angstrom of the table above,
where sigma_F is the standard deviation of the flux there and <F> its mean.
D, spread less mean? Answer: -20.9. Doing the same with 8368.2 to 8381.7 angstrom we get -20.7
